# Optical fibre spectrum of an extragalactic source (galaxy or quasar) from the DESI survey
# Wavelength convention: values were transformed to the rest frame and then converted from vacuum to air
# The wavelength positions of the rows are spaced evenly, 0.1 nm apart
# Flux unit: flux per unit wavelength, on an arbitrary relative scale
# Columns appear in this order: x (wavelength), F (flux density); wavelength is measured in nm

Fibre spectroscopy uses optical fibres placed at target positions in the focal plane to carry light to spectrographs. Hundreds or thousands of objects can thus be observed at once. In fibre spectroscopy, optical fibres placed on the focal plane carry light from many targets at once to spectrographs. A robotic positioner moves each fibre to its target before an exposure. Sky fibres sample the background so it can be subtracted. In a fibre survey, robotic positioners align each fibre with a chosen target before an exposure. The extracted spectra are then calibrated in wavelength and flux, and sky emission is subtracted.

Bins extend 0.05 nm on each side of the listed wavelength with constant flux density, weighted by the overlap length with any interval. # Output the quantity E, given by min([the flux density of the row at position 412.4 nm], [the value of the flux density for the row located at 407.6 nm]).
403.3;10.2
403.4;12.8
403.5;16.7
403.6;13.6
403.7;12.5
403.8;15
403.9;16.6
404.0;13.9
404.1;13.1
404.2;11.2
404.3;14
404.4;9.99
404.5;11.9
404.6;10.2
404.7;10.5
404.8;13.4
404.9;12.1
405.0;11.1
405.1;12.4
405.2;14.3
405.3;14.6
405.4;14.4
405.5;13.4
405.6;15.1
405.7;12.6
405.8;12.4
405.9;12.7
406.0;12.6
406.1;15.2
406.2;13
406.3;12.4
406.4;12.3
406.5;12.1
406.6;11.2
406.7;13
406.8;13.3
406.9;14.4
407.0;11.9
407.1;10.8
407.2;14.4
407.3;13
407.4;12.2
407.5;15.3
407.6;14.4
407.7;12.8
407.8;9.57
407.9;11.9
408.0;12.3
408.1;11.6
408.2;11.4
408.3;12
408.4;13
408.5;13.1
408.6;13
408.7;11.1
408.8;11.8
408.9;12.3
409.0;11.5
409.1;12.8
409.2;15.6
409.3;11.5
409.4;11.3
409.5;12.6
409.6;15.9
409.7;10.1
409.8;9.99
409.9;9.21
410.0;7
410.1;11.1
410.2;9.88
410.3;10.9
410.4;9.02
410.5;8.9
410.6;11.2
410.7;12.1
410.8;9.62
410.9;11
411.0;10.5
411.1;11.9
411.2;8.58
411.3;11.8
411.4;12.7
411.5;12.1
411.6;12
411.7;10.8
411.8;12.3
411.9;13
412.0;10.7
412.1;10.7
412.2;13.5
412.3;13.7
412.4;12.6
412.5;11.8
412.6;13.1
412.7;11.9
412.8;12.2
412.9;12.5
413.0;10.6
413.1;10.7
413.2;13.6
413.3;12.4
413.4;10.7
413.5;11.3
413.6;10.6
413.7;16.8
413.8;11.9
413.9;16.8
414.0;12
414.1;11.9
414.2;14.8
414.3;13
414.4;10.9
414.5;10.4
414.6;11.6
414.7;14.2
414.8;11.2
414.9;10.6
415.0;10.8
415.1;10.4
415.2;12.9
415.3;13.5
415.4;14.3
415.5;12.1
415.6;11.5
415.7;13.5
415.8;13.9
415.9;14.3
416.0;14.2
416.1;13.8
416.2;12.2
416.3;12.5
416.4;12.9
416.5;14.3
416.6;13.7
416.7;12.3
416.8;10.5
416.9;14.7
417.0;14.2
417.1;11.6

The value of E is 12.6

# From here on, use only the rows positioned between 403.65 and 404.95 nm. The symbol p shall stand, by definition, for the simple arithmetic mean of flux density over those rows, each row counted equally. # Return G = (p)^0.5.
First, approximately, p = 12.6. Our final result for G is 3.56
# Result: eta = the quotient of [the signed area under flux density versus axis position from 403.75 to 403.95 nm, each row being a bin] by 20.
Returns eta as 0.158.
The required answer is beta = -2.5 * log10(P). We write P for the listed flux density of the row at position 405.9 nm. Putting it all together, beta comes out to -2.76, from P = 12.7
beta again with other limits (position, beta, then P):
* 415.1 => -2.54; 10.4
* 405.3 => -2.91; 14.6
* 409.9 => -2.41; 9.21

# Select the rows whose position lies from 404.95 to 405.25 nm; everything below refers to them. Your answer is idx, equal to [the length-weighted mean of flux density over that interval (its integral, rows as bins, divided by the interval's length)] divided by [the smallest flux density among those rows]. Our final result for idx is 1.14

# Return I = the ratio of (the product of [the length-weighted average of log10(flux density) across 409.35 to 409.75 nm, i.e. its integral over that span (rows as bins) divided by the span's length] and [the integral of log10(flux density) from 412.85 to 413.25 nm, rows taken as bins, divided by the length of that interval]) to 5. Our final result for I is 0.233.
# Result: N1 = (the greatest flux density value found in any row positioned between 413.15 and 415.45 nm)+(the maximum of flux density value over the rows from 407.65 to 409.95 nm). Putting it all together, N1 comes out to 32.7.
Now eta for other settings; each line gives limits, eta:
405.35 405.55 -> 0.139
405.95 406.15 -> 0.139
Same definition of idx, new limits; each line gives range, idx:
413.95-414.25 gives 1.08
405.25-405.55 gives 1.05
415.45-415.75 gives 1.08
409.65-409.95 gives 1.06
